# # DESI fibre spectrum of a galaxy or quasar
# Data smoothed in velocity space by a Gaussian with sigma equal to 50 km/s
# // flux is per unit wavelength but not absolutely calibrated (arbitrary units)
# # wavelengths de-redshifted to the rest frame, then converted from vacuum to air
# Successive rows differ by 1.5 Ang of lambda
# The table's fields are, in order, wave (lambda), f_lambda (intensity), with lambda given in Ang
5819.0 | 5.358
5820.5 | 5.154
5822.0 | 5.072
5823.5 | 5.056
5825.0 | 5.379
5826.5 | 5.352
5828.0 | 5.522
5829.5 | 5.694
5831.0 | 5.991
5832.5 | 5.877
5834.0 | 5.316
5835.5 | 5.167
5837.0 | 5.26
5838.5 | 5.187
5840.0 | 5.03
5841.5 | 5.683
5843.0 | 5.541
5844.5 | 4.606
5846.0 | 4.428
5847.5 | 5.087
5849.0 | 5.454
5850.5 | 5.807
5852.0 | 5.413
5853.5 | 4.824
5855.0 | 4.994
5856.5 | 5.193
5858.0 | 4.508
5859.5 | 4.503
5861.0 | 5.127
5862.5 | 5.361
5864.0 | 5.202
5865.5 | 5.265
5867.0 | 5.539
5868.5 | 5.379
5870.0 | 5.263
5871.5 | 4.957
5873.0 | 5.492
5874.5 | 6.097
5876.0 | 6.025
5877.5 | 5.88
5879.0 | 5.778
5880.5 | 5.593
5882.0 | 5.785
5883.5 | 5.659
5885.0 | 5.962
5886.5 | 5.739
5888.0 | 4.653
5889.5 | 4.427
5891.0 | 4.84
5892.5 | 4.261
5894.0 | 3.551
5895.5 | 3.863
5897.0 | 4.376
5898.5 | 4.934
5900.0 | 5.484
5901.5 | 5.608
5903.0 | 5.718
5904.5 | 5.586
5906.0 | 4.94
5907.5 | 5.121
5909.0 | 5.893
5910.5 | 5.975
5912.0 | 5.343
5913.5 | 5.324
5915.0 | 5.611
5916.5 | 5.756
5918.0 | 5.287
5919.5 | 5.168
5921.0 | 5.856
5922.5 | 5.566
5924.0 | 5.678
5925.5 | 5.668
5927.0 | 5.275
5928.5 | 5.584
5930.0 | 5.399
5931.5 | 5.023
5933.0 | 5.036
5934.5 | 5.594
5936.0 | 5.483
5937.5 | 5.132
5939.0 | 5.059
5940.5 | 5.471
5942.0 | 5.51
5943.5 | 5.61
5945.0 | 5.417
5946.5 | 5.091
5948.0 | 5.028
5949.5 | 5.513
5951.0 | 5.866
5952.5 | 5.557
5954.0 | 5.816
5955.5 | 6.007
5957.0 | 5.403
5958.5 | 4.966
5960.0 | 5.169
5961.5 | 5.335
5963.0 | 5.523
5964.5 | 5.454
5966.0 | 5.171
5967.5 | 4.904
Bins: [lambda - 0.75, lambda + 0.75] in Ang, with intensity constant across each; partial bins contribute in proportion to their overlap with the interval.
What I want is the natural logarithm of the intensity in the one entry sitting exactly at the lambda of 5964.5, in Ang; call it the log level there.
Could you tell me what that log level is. 1.70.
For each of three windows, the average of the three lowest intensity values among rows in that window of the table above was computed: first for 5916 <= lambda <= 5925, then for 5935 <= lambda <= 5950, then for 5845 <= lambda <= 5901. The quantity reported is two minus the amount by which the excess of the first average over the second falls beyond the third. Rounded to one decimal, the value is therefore 5.6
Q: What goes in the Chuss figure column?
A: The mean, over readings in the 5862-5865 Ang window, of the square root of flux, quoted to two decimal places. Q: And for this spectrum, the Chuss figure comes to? 2.30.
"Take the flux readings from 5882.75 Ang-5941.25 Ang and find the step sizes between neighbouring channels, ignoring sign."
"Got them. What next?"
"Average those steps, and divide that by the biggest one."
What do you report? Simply 0.32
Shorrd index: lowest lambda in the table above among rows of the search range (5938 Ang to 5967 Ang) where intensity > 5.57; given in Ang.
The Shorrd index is 5943.5 Ang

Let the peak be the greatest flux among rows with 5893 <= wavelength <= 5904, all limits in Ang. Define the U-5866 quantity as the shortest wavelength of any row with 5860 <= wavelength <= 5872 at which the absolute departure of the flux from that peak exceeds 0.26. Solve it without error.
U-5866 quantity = 5861.0 Ang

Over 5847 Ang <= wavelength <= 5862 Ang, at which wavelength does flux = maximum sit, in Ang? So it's 5850.5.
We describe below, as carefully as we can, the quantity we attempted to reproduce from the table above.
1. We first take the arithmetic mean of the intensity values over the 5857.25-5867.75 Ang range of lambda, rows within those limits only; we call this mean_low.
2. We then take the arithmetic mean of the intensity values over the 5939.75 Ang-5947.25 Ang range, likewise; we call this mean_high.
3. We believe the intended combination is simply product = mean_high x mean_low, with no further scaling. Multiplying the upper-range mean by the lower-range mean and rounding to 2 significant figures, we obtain 27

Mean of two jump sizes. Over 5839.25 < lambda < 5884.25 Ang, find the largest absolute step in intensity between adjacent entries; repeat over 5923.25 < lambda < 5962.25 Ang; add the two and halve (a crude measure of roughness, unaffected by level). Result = 0.77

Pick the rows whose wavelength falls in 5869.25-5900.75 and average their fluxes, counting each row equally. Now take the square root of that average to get 2.27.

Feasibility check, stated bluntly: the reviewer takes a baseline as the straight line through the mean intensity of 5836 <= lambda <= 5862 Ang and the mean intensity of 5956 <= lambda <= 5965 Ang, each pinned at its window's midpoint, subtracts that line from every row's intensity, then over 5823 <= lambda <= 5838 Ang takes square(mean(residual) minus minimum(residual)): 0.15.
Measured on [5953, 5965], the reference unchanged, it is 0.24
